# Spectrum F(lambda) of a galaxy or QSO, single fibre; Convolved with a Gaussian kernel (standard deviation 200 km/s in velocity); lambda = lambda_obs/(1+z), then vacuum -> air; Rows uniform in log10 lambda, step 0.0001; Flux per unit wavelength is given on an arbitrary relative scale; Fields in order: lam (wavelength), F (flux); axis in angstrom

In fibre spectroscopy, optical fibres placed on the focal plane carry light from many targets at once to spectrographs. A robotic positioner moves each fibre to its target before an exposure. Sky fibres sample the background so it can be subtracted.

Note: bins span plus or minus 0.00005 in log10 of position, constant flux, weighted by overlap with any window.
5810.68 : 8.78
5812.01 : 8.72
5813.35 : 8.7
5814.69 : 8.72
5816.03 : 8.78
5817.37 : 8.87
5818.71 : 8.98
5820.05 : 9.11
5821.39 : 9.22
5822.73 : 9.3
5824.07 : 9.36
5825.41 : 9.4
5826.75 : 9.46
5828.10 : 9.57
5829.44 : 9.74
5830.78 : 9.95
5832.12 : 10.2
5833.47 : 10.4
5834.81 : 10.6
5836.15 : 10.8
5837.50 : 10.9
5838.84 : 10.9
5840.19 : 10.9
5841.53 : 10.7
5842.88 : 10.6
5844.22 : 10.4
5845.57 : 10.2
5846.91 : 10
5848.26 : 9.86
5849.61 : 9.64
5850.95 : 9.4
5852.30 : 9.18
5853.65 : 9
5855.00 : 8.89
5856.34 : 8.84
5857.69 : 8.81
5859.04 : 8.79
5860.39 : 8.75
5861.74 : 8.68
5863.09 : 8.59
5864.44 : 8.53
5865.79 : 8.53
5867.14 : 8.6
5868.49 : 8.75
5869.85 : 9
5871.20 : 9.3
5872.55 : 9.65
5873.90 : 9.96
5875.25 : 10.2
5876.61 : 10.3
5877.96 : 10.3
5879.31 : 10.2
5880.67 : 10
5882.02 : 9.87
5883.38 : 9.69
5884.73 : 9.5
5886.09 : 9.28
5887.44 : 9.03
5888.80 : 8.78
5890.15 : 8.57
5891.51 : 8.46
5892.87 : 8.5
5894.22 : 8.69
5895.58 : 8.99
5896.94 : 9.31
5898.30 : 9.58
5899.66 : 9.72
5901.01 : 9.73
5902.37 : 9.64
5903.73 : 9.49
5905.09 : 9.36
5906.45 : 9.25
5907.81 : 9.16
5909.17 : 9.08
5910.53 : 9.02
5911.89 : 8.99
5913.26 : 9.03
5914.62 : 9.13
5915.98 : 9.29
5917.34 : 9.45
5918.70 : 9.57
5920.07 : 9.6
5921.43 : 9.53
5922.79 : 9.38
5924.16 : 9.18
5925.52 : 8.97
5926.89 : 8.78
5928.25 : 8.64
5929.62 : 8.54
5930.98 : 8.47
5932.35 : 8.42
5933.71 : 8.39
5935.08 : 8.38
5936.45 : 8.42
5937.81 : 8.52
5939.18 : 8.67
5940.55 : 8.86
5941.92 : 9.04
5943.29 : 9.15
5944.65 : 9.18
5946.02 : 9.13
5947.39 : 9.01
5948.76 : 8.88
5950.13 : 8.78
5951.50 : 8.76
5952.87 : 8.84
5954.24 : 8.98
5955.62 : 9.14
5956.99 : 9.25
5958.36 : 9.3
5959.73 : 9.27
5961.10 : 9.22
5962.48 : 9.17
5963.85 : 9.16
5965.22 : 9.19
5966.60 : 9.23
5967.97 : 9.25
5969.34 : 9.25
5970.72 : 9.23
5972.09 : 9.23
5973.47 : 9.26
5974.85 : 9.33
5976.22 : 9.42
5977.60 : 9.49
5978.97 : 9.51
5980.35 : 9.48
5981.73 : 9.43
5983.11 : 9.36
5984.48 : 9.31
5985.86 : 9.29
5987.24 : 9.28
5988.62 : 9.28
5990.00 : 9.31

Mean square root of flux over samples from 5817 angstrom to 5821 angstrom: 3.00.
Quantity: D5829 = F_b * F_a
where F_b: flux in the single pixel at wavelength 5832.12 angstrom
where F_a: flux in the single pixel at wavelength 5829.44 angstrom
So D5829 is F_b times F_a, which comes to 99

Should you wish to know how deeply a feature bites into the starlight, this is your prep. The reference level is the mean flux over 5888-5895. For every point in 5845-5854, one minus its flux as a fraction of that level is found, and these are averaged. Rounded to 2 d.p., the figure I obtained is -0.12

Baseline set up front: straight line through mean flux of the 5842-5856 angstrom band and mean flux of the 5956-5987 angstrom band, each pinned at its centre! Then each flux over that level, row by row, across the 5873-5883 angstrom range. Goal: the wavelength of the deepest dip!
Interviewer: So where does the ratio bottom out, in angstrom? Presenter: 5882.02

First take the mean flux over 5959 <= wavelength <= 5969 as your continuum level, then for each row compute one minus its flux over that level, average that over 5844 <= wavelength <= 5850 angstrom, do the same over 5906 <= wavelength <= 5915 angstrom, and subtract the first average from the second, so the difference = 0.10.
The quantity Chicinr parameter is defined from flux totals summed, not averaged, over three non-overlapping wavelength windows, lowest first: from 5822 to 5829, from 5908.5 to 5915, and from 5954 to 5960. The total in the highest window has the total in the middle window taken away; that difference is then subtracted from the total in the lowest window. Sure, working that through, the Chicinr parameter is 46.4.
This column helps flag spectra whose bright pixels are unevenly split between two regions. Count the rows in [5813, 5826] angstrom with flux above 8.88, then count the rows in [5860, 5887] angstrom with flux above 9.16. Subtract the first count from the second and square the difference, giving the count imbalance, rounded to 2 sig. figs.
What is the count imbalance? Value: 36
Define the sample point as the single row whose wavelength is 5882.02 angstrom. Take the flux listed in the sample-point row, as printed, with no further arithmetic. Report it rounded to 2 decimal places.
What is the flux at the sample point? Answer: 9.87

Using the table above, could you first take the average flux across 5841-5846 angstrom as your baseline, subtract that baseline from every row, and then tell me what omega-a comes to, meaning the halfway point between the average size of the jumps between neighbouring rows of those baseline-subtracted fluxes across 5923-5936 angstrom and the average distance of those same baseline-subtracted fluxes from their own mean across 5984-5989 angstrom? 0.055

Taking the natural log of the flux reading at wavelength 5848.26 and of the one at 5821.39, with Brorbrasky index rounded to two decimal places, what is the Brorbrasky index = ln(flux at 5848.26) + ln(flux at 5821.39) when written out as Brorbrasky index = 4.51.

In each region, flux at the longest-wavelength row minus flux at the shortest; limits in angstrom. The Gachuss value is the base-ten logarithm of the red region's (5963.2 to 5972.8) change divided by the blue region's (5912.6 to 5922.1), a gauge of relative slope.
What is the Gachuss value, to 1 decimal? -0.9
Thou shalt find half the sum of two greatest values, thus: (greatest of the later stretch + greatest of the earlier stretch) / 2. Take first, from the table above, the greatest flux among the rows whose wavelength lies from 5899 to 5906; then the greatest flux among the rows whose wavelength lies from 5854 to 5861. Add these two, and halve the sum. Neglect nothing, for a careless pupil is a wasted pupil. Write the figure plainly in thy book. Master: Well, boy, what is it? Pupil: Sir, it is 9.31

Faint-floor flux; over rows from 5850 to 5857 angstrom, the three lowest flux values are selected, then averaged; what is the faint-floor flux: 8.9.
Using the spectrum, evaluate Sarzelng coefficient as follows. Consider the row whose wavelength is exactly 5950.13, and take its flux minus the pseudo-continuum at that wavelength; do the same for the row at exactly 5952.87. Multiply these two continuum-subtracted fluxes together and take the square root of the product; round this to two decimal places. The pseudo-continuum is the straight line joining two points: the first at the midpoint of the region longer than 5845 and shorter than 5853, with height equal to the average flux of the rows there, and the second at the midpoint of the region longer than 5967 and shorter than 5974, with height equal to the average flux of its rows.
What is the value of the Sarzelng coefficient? 0.51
